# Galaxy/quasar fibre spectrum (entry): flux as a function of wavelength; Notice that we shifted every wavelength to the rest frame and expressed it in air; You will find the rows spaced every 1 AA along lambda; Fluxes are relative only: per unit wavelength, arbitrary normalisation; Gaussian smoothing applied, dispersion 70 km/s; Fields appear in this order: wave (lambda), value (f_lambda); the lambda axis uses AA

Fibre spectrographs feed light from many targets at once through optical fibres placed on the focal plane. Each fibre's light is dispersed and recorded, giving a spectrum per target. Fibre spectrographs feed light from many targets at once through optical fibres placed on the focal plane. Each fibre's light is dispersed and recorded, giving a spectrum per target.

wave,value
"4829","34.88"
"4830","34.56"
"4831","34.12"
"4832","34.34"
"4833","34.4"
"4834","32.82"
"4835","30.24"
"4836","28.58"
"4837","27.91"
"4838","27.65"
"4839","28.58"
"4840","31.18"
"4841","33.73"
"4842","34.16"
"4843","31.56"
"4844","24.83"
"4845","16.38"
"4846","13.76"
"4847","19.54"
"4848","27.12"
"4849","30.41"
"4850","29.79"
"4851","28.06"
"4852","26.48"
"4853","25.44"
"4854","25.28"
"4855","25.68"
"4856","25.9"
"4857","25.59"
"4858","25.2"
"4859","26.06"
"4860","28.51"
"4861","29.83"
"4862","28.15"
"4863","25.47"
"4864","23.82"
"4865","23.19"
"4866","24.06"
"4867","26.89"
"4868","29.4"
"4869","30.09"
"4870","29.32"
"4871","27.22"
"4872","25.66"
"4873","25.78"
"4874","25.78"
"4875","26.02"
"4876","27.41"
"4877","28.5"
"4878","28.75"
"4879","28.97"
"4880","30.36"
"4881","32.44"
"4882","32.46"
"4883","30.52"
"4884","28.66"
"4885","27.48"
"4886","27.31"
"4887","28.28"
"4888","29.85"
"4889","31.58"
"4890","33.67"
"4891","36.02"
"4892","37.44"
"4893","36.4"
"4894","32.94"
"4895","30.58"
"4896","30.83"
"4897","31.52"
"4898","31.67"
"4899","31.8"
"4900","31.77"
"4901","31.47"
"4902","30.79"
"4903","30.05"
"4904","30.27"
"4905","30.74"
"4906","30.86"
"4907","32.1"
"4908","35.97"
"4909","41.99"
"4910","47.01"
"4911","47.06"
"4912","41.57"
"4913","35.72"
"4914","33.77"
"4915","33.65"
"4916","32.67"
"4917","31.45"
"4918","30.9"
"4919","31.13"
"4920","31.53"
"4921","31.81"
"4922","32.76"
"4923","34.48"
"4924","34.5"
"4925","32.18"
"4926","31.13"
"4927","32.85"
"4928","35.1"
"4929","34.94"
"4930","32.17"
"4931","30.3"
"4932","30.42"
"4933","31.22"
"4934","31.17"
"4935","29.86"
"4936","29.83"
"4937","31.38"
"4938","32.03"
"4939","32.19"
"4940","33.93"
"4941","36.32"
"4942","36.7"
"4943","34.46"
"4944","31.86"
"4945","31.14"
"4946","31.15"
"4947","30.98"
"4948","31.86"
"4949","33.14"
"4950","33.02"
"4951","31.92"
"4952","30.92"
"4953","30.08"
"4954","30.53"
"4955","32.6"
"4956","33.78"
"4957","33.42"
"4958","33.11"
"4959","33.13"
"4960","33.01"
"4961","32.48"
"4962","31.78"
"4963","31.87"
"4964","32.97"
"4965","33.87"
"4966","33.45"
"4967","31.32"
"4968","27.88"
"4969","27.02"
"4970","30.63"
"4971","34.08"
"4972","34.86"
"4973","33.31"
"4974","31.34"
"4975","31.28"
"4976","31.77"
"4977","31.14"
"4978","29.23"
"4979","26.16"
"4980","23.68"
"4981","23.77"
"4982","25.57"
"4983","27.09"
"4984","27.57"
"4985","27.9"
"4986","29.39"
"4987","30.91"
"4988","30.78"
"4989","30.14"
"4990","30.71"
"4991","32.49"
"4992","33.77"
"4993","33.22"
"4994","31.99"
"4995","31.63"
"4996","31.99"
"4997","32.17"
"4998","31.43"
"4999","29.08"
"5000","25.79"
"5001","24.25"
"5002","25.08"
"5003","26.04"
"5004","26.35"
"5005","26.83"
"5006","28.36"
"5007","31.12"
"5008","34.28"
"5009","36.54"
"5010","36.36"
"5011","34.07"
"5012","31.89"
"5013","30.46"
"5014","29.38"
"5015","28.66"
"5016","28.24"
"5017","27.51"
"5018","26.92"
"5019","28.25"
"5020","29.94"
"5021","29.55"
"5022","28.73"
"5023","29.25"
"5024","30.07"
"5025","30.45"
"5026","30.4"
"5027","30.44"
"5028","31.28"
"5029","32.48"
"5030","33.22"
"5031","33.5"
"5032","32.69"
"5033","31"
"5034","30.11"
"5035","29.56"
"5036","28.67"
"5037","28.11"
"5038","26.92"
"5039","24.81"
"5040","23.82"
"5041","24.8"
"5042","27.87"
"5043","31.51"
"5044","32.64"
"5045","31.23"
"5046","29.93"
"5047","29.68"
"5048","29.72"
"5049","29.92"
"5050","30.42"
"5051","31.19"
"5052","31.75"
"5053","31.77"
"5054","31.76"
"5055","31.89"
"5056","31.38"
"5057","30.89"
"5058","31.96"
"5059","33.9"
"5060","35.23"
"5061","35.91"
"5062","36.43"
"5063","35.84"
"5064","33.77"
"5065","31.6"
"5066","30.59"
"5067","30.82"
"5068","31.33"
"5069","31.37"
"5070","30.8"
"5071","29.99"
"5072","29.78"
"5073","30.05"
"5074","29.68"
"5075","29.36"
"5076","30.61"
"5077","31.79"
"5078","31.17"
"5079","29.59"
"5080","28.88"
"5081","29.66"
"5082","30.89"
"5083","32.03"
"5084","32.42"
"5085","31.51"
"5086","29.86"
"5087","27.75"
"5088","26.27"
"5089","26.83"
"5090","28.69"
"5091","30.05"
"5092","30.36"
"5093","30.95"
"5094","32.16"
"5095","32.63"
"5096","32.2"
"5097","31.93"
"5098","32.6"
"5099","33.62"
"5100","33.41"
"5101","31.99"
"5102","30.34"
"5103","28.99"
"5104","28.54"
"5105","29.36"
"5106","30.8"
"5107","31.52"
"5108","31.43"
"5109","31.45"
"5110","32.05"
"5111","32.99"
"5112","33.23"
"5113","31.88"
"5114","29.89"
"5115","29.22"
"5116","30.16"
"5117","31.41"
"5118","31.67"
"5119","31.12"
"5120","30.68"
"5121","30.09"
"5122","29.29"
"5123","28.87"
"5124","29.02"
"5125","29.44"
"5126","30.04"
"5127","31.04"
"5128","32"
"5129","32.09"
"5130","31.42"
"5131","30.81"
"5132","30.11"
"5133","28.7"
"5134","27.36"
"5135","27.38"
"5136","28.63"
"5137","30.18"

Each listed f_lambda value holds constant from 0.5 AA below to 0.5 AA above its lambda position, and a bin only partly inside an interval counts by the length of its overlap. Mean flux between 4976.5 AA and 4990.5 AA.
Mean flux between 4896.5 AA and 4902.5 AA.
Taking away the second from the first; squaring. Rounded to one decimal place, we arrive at 11.3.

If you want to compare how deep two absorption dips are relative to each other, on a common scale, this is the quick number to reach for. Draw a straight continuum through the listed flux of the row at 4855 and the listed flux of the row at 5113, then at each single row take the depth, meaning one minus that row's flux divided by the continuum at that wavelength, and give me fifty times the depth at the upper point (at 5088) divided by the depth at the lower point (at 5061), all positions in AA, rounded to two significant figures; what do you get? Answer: -46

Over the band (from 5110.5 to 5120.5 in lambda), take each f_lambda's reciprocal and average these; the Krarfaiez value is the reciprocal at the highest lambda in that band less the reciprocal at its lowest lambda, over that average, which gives 0.07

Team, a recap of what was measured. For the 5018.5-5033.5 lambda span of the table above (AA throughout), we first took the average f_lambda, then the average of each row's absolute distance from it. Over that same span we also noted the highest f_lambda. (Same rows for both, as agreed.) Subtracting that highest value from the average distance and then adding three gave -29.2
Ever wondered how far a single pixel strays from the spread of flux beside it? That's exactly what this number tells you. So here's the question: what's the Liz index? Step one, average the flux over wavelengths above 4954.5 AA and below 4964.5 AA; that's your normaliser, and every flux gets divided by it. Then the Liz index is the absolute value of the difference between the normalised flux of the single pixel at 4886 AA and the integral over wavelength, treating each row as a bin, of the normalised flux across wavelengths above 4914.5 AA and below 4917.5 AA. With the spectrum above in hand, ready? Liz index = 2.1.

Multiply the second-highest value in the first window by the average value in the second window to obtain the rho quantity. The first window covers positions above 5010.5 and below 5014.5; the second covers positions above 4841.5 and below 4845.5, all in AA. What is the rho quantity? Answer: 852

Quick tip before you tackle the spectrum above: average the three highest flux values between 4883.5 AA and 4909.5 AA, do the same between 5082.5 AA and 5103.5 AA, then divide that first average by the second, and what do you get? 1.16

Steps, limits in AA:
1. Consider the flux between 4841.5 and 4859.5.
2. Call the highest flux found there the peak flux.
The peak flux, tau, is 34.16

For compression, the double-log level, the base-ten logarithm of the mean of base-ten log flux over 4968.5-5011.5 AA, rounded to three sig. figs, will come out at 0.169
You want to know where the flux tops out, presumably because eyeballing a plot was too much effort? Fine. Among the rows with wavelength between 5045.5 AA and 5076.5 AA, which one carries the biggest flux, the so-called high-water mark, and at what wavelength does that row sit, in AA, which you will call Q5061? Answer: 5062 AA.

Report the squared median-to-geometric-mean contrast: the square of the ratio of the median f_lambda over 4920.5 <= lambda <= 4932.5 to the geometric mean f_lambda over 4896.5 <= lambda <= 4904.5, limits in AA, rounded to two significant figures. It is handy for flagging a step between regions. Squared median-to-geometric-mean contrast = 1.1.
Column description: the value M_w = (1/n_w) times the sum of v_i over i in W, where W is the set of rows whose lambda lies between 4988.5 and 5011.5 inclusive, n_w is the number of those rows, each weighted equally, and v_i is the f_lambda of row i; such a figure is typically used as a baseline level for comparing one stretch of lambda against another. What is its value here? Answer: 30.6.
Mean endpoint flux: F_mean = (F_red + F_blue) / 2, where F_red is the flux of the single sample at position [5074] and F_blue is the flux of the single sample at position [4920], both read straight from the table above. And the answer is 30.6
